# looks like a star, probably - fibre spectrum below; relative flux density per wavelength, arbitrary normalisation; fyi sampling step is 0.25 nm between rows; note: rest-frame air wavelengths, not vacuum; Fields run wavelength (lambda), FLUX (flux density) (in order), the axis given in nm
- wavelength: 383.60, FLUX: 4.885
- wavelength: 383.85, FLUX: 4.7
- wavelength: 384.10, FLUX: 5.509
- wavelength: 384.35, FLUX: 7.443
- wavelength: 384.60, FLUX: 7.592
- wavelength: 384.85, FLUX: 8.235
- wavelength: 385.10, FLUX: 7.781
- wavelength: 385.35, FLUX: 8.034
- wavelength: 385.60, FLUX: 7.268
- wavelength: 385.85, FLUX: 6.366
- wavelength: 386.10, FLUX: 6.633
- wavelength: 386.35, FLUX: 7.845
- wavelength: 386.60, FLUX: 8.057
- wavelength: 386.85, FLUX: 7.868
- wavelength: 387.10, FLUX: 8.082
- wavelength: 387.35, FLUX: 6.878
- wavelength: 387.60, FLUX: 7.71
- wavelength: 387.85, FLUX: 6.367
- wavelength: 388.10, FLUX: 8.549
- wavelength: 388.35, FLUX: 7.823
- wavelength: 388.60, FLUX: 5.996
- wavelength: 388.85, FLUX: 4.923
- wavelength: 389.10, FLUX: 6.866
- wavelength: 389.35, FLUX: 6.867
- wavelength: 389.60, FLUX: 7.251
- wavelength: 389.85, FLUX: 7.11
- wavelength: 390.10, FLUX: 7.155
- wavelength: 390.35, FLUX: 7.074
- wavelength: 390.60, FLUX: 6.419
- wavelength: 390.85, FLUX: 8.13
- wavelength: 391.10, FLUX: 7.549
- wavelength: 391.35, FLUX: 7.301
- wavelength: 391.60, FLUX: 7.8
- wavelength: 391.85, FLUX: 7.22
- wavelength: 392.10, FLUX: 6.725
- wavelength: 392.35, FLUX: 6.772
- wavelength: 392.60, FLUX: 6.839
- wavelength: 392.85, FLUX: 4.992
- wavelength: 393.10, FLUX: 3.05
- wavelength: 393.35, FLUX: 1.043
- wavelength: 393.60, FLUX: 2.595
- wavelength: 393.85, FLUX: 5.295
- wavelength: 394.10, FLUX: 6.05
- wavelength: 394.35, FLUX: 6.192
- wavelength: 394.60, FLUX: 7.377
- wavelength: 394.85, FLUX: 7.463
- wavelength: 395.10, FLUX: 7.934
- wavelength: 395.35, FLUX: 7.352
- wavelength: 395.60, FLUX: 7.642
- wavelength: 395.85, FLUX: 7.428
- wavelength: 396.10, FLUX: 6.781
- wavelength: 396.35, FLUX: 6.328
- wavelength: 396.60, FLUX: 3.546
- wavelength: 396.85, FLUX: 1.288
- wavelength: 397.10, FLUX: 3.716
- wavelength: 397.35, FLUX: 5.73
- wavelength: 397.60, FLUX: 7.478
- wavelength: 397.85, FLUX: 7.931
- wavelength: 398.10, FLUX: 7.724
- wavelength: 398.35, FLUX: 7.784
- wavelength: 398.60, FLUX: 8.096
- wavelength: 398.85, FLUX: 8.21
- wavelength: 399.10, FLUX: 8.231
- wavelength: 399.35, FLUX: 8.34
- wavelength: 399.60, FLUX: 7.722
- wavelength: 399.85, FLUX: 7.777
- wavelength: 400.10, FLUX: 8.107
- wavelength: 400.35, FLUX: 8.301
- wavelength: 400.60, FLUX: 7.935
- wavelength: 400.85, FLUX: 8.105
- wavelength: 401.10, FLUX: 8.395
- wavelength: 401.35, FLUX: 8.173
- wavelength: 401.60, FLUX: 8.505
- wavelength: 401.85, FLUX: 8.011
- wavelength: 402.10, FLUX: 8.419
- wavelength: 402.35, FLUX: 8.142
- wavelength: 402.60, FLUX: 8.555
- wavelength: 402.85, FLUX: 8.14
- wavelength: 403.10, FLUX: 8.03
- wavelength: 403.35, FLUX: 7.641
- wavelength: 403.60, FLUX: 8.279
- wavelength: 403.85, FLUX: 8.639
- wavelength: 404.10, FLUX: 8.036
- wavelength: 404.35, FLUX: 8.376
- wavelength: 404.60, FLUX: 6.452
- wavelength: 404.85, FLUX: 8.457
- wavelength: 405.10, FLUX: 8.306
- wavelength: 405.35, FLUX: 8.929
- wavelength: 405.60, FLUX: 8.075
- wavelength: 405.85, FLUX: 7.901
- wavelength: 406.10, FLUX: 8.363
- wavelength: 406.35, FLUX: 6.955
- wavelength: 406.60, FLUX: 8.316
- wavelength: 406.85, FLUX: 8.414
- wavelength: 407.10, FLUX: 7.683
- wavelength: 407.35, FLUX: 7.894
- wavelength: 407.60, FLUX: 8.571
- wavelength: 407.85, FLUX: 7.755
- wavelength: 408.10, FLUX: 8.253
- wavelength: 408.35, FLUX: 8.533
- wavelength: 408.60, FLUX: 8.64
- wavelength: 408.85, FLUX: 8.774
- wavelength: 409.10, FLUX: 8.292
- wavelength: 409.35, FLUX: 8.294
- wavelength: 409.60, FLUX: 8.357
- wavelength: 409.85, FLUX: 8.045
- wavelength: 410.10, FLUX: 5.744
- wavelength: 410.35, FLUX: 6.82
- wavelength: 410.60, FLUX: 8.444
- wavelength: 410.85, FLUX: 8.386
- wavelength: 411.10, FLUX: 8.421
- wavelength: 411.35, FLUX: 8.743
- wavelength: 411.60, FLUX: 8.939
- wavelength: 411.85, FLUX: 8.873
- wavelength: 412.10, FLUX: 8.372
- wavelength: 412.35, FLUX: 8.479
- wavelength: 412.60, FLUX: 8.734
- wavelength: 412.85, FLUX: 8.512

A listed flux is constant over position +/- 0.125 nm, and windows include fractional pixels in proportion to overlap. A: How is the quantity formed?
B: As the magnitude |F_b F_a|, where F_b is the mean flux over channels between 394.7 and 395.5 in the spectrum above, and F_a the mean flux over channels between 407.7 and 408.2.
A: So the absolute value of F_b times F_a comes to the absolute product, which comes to 61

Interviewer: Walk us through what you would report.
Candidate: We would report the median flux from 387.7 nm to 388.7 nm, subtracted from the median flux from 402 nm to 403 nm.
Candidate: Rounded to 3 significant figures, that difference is 1.19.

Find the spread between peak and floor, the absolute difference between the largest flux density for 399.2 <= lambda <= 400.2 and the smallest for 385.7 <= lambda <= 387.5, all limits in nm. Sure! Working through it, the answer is 2.0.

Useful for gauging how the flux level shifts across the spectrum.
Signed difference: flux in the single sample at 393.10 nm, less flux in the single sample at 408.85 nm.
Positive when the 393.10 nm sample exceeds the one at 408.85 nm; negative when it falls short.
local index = -5.7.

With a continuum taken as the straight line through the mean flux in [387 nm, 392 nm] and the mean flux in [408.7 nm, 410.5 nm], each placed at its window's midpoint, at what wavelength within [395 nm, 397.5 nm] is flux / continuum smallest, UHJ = 396.85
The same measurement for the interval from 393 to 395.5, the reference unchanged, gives 393.35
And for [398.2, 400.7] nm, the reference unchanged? 399.60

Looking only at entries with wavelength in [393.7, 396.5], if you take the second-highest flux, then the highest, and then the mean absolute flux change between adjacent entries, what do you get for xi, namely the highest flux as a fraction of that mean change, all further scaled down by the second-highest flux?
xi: 2.2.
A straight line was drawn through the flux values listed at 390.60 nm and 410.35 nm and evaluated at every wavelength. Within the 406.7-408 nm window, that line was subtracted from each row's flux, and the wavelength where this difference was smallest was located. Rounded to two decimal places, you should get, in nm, 407.10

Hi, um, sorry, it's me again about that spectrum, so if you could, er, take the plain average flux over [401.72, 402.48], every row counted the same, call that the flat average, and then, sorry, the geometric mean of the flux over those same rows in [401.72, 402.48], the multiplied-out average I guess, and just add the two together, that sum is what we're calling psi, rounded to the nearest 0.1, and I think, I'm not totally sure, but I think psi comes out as 16.4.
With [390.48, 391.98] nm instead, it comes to 14.8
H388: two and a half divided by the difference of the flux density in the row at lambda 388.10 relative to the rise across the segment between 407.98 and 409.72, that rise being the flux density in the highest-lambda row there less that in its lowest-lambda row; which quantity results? 0.30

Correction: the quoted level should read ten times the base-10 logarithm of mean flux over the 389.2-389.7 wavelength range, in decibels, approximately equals 8.5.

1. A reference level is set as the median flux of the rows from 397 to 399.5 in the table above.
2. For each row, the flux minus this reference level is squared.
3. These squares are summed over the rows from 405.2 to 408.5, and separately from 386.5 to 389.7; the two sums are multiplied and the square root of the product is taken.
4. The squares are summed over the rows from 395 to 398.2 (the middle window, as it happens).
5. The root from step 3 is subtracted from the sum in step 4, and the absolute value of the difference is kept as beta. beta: 79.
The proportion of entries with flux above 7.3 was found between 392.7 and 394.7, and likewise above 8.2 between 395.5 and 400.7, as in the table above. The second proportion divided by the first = 1.52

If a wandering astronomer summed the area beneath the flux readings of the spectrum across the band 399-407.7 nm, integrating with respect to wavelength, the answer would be 71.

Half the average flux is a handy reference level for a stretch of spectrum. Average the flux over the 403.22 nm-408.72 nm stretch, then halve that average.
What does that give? 4.1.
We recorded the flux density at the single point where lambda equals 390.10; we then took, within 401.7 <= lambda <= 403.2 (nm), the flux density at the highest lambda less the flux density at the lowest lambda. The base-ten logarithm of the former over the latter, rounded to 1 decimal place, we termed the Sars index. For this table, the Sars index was 2.6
